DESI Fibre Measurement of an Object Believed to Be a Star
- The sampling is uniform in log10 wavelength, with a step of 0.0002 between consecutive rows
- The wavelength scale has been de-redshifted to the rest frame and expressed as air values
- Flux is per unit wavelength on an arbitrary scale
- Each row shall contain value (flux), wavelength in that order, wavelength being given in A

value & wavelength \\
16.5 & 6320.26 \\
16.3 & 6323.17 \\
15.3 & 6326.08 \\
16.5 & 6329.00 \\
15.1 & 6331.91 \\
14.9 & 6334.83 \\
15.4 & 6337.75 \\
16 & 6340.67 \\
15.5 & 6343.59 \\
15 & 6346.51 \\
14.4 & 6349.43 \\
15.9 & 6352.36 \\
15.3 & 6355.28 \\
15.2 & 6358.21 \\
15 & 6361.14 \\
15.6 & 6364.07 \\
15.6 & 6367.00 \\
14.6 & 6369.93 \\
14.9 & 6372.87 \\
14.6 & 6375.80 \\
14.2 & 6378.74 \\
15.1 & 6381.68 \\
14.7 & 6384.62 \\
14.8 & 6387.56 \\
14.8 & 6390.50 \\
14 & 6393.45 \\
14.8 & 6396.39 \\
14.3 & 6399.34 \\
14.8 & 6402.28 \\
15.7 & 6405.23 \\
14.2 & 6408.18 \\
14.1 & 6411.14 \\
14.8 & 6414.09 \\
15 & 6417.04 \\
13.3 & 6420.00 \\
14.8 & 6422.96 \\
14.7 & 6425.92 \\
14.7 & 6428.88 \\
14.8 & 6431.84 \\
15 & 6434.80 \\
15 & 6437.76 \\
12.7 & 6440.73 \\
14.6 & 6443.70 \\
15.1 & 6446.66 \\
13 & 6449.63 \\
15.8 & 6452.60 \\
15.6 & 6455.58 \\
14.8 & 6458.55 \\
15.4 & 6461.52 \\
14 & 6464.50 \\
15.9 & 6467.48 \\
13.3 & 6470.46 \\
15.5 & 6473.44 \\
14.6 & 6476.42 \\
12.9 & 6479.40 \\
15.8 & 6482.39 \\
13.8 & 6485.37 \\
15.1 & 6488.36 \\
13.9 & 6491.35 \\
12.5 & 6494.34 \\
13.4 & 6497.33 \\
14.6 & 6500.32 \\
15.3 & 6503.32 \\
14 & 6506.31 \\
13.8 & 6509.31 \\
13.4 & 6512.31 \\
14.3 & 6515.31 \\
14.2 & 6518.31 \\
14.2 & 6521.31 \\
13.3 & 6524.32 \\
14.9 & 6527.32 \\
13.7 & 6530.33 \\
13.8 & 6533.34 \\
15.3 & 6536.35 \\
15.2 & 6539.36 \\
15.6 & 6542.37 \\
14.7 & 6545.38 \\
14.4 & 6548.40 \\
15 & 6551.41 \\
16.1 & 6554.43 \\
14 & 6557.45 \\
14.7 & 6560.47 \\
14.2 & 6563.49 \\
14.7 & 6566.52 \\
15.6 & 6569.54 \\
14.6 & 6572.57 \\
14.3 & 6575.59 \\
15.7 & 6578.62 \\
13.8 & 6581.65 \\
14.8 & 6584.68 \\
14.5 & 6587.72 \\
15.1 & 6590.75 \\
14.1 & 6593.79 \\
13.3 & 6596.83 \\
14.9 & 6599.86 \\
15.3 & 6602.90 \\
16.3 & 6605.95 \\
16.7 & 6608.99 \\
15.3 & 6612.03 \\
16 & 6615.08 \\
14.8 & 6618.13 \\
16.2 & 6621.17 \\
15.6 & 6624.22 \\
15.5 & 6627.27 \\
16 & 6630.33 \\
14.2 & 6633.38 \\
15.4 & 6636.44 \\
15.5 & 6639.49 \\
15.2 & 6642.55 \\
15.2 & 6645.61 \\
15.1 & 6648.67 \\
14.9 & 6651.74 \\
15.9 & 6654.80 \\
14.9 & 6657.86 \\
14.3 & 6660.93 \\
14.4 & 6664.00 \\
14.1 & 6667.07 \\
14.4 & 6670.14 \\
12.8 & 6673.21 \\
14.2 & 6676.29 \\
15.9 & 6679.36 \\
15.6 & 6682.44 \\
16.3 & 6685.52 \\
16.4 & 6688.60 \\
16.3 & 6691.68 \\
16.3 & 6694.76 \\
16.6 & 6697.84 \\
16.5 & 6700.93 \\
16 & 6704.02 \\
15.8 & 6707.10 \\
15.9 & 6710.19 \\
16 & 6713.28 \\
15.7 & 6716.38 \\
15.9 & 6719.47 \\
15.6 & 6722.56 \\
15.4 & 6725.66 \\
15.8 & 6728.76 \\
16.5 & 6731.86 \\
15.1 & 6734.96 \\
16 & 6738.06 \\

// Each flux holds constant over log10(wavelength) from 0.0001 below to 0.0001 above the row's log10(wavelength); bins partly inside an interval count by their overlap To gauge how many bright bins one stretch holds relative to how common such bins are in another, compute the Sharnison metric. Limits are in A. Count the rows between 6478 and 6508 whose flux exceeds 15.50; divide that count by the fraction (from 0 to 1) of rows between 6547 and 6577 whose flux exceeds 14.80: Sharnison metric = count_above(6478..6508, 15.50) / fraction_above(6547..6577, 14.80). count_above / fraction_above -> 3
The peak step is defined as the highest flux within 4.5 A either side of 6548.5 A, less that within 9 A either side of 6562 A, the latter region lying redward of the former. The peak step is -1.1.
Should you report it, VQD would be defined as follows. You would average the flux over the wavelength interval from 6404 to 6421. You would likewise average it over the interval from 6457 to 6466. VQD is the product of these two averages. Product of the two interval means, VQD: 214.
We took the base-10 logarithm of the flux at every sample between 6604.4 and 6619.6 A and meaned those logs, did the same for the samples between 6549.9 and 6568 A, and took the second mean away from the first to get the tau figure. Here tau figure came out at 0.03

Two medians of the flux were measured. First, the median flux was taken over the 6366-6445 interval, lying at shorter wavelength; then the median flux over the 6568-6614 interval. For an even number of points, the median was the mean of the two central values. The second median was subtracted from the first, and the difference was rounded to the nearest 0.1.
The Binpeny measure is -0.1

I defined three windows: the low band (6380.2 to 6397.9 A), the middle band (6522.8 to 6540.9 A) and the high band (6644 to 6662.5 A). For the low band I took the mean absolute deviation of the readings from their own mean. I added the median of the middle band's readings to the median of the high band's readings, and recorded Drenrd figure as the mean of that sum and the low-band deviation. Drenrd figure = 14.8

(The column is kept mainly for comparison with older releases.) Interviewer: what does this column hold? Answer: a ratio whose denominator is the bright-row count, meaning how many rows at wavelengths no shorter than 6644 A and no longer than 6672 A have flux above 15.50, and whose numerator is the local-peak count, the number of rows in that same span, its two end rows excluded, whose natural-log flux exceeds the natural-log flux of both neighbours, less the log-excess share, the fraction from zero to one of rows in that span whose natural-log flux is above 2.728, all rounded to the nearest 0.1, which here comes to 1.9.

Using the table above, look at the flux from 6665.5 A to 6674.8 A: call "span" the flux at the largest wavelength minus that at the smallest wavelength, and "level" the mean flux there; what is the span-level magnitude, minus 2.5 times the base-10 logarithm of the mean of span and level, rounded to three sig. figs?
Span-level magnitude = -1.99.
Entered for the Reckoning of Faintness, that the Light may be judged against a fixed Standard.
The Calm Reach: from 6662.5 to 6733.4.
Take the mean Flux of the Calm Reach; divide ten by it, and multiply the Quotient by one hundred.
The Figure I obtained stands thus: 64.2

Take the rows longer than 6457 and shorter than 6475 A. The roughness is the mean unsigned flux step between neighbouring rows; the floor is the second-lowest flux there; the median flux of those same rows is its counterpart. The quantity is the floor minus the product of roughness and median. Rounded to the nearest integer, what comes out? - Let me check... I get -12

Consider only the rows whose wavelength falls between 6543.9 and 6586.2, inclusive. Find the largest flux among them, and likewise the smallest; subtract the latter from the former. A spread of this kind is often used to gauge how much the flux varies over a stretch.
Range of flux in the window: 2.3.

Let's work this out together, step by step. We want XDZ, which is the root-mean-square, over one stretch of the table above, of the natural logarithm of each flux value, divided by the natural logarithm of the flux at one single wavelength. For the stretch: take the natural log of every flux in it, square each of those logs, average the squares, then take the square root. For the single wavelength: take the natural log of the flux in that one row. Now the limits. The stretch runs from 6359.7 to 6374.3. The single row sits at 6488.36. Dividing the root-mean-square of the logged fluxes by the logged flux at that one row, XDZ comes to 1.001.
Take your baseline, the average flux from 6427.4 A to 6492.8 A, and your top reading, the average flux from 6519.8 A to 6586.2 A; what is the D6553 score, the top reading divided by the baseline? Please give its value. 1.004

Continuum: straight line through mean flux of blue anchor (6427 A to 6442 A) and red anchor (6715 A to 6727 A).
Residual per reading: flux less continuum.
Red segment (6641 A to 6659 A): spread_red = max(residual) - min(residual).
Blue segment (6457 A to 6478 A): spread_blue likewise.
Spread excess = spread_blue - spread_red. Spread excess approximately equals 1.6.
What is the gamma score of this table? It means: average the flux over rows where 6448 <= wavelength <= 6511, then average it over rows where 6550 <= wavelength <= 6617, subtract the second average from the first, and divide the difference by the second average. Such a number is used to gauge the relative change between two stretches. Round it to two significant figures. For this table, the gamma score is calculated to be -0.035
